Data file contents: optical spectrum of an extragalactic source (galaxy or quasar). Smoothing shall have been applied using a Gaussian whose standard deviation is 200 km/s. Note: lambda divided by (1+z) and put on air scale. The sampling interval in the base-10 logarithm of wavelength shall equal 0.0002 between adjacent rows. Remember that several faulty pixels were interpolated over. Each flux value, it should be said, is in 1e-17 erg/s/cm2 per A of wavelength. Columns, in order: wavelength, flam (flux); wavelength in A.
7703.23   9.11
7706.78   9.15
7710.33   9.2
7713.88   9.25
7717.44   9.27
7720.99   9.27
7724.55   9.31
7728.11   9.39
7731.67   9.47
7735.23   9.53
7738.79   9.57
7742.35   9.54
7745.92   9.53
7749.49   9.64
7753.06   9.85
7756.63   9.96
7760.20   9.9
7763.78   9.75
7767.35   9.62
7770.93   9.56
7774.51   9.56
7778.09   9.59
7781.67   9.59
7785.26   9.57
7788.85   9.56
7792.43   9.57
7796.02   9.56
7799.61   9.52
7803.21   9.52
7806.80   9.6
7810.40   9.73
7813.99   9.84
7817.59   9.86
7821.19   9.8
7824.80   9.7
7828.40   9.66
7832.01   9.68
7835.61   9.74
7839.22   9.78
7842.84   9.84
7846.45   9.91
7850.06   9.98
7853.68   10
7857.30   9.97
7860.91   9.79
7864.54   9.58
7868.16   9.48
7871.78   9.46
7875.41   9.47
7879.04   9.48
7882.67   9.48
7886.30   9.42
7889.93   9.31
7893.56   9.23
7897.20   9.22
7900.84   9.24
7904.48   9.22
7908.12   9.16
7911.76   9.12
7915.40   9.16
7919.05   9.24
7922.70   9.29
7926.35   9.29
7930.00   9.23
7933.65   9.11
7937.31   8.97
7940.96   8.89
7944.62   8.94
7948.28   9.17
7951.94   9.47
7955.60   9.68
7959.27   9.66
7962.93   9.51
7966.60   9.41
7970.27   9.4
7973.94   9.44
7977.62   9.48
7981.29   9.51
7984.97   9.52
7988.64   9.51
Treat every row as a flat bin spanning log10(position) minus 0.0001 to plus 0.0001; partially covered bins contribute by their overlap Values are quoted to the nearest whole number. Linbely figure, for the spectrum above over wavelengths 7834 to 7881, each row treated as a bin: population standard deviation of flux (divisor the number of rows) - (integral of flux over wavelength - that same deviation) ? -457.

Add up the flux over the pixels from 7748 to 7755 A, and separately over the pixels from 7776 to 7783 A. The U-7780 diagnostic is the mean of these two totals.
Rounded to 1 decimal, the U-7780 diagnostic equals 19.3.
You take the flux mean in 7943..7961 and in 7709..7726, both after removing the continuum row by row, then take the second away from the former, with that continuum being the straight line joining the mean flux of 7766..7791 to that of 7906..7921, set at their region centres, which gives 0.83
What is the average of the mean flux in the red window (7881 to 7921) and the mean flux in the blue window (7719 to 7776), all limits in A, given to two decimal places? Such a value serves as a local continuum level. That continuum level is 9.42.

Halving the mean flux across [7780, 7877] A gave 4.85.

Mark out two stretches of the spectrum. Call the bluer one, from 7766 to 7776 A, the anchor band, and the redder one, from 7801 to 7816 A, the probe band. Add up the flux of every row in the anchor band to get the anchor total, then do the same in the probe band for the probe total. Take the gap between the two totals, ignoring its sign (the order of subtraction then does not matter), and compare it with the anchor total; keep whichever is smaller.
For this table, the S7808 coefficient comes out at 10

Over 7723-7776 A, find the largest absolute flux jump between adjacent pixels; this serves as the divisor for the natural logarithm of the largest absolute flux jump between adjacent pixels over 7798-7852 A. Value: -9.7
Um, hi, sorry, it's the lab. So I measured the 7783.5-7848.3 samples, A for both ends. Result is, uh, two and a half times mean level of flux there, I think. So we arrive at 24.23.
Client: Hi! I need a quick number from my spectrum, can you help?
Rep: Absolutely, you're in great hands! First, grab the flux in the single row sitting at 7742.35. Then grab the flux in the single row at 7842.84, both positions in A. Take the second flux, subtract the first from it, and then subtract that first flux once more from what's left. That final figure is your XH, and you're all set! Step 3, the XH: -9.2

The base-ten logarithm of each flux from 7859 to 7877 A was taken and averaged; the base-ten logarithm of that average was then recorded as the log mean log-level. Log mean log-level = -0.009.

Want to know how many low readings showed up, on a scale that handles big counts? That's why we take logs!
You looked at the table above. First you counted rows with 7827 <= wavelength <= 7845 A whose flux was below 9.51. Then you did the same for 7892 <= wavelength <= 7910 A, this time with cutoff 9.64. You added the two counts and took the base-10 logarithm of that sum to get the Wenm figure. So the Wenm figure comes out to 0.70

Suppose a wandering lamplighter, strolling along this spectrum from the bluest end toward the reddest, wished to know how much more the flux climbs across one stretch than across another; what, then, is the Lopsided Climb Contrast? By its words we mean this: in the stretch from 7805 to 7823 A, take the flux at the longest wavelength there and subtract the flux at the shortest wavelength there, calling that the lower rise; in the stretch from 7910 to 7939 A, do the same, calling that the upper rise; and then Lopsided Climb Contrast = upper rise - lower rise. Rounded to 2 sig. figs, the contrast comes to -0.35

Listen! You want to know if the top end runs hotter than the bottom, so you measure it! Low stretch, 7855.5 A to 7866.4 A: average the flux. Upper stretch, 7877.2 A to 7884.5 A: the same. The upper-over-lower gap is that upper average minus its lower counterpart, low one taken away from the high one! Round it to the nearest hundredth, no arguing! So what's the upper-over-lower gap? -0.30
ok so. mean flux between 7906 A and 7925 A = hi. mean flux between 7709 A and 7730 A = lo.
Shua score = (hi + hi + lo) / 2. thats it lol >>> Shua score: 13.8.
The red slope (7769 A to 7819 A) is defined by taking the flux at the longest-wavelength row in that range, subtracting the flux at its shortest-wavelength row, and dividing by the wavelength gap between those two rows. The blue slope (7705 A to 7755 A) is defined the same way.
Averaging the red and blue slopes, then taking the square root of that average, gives 0.10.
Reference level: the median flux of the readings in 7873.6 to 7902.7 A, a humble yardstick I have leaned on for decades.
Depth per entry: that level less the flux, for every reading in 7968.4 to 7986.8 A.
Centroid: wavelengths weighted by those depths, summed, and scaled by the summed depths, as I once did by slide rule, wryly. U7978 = 7979.8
